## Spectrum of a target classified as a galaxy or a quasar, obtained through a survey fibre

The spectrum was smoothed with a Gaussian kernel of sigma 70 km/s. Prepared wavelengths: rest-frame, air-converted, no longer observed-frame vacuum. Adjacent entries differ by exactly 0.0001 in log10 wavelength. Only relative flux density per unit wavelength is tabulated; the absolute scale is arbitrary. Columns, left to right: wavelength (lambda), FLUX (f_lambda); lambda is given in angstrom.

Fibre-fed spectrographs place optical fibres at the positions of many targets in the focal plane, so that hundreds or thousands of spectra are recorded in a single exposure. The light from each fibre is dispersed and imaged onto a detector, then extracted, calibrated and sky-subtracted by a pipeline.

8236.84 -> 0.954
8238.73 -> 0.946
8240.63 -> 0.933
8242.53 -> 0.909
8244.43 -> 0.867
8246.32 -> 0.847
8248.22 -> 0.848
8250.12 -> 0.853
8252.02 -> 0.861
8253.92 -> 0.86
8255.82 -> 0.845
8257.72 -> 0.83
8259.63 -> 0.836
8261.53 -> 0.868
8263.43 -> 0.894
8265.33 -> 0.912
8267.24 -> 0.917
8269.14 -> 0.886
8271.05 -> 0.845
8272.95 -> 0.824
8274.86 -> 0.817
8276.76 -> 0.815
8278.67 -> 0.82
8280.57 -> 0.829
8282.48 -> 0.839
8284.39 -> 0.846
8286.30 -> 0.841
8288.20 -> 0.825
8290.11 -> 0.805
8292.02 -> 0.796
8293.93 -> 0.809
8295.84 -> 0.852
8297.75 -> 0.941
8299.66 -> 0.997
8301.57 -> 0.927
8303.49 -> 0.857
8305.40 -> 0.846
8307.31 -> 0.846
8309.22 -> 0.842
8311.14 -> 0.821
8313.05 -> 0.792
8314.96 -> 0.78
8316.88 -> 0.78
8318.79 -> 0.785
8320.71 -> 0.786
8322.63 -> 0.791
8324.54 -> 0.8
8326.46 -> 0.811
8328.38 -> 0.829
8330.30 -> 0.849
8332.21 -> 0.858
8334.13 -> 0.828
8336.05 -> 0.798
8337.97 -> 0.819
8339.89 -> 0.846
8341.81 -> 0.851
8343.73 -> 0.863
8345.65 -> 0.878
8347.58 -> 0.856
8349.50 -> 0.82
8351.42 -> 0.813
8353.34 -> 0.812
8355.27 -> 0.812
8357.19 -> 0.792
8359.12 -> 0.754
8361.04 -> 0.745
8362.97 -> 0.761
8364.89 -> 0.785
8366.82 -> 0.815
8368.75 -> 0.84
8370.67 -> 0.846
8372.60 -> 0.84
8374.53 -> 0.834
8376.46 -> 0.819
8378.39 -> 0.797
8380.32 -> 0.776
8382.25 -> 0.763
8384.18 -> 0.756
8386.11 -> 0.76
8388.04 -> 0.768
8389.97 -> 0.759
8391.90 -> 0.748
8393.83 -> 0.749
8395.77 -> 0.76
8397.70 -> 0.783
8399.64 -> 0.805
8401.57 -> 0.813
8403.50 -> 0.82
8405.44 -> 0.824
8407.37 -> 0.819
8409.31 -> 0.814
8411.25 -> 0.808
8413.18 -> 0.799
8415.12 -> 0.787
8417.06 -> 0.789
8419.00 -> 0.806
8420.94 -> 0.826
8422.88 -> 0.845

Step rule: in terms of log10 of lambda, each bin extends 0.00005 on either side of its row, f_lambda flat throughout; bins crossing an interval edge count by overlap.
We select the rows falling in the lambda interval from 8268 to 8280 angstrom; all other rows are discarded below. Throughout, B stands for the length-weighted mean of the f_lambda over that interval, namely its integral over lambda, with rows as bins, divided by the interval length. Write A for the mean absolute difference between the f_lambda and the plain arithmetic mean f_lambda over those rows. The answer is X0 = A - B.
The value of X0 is -0.82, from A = 0.021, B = 0.84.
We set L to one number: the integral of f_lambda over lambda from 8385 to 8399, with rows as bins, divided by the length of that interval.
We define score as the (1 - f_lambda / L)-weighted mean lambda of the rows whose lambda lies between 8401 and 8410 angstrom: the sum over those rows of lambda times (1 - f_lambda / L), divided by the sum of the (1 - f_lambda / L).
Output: 8405.4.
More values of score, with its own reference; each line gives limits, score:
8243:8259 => 8250.8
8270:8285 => 8277.9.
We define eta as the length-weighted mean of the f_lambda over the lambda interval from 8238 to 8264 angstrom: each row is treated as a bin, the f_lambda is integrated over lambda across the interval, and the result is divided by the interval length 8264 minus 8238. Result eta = 0.870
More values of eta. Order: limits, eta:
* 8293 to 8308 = 0.885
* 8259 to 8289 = 0.851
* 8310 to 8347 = 0.820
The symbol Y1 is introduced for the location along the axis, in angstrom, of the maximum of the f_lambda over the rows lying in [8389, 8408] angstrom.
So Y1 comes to 8405.44 angstrom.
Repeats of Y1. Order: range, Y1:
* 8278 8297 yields 8295.84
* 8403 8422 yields 8420.94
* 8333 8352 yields 8345.65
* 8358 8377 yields 8370.67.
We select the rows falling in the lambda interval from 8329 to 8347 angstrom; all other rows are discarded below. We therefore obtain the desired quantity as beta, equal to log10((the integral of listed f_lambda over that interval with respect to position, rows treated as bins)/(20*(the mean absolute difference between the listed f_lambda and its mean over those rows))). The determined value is 1.6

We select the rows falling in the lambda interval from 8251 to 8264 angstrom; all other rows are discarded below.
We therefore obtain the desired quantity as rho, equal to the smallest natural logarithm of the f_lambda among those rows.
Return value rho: -0.186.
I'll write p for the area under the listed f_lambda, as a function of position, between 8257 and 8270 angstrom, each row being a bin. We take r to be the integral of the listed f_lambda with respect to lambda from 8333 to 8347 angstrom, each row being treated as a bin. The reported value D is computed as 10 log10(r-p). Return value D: -4.5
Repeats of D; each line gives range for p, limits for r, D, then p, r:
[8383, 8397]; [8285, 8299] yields 0.7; 10.6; 11.8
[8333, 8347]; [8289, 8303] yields -3.4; 11.8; 12.2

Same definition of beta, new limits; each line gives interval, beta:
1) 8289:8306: 1.1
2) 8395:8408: 1.5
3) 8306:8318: 1.3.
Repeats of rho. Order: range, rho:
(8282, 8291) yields -0.217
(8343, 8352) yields -0.207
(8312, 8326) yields -0.248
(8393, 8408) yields -0.289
